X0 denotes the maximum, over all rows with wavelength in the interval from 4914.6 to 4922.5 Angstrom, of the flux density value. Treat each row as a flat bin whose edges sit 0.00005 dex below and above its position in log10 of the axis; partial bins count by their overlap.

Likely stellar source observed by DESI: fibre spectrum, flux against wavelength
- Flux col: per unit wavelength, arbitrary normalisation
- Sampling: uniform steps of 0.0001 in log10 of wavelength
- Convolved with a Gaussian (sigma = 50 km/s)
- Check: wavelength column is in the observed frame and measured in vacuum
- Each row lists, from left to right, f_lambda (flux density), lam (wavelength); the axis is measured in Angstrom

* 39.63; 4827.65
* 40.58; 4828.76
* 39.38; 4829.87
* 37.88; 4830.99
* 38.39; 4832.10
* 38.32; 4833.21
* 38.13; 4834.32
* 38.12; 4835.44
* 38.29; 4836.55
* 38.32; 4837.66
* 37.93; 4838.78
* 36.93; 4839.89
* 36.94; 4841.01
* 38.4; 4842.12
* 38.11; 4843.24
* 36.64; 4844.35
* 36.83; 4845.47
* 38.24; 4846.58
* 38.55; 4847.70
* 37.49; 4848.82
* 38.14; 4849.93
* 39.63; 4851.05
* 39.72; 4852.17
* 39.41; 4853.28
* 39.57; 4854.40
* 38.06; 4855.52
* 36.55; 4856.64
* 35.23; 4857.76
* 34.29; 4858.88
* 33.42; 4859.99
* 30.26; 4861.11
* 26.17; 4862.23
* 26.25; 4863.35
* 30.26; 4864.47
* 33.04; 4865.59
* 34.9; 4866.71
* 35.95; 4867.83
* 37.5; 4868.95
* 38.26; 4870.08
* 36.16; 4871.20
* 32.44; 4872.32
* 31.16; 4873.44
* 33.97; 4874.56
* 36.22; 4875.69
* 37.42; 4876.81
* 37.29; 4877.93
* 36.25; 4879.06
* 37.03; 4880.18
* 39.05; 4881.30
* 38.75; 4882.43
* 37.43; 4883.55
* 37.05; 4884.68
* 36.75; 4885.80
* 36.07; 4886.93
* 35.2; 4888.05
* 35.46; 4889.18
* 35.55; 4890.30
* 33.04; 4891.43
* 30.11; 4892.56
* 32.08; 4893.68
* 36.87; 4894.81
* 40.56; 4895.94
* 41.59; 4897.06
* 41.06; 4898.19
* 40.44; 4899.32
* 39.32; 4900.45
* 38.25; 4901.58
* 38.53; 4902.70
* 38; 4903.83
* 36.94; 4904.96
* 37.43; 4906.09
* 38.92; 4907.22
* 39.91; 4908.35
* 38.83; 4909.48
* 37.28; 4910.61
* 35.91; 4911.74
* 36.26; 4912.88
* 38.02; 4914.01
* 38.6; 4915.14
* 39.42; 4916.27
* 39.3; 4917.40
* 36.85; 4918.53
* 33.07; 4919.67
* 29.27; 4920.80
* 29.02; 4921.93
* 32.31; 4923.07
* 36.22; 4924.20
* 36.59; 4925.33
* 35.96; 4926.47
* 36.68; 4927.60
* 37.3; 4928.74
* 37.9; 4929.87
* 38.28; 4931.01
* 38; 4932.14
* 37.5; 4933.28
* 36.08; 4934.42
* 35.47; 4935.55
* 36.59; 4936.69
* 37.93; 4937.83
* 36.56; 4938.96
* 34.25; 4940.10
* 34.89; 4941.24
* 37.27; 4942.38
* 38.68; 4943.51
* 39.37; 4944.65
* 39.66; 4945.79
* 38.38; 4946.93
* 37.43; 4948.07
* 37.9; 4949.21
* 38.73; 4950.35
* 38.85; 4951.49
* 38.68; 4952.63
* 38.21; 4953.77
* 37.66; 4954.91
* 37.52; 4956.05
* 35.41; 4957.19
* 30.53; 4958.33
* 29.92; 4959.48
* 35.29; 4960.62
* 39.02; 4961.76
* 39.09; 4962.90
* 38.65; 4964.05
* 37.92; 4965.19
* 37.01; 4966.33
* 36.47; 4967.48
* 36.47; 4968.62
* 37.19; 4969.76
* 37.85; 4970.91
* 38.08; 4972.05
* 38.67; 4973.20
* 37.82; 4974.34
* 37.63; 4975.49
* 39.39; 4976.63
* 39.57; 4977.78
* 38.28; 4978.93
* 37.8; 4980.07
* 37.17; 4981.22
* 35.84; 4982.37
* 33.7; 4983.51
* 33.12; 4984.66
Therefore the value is 39.42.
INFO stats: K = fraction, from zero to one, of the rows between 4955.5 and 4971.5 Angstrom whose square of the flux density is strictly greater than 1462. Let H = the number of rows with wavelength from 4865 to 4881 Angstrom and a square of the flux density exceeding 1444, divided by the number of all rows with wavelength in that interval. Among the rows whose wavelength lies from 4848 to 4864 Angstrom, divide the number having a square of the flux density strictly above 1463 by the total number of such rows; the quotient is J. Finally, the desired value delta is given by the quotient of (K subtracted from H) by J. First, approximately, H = 0.07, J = 0.29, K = 0.21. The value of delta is -0.5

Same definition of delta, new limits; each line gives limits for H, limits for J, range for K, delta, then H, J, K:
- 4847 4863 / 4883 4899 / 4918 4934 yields 2.0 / 0.50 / 0.21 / 0.07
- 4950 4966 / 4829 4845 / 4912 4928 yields 0.7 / 0.50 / 0.43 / 0.21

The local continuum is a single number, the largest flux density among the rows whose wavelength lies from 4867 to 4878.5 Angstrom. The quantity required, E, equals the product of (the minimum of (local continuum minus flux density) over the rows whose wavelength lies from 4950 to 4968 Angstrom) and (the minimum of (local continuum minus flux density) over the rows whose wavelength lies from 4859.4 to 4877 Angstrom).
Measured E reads 0.0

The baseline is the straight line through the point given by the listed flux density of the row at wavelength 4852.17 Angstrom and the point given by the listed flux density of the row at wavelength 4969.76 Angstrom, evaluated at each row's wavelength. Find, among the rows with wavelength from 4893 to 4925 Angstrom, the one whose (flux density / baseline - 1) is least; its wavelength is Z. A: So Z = 4921.93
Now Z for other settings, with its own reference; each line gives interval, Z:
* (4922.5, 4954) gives 4923.07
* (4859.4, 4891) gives 4862.23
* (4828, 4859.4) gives 4858.88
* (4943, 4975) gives 4959.48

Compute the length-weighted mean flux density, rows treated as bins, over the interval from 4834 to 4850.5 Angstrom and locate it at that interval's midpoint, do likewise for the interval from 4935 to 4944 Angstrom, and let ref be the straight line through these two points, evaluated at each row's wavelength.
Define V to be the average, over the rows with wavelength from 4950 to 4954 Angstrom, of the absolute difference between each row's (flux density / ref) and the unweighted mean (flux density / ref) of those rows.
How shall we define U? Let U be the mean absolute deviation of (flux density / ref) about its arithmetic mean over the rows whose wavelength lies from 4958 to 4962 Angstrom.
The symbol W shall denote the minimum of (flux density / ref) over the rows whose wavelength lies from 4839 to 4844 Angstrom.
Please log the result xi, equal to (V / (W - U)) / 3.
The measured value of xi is 0.0020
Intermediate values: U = 0.10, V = 0.005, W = 0.98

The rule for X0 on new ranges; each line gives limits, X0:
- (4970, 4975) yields 38.67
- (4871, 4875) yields 36.16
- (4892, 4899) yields 41.59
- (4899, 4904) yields 40.44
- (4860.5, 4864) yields 30.26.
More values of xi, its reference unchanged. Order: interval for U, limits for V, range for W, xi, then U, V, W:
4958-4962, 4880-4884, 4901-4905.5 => 0.0083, 0.10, 0.022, 1.00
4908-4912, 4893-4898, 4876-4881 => 0.0319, 0.04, 0.089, 0.97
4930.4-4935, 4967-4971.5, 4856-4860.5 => 0.0057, 0.02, 0.015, 0.89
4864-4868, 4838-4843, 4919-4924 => 0.0073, 0.05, 0.016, 0.79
